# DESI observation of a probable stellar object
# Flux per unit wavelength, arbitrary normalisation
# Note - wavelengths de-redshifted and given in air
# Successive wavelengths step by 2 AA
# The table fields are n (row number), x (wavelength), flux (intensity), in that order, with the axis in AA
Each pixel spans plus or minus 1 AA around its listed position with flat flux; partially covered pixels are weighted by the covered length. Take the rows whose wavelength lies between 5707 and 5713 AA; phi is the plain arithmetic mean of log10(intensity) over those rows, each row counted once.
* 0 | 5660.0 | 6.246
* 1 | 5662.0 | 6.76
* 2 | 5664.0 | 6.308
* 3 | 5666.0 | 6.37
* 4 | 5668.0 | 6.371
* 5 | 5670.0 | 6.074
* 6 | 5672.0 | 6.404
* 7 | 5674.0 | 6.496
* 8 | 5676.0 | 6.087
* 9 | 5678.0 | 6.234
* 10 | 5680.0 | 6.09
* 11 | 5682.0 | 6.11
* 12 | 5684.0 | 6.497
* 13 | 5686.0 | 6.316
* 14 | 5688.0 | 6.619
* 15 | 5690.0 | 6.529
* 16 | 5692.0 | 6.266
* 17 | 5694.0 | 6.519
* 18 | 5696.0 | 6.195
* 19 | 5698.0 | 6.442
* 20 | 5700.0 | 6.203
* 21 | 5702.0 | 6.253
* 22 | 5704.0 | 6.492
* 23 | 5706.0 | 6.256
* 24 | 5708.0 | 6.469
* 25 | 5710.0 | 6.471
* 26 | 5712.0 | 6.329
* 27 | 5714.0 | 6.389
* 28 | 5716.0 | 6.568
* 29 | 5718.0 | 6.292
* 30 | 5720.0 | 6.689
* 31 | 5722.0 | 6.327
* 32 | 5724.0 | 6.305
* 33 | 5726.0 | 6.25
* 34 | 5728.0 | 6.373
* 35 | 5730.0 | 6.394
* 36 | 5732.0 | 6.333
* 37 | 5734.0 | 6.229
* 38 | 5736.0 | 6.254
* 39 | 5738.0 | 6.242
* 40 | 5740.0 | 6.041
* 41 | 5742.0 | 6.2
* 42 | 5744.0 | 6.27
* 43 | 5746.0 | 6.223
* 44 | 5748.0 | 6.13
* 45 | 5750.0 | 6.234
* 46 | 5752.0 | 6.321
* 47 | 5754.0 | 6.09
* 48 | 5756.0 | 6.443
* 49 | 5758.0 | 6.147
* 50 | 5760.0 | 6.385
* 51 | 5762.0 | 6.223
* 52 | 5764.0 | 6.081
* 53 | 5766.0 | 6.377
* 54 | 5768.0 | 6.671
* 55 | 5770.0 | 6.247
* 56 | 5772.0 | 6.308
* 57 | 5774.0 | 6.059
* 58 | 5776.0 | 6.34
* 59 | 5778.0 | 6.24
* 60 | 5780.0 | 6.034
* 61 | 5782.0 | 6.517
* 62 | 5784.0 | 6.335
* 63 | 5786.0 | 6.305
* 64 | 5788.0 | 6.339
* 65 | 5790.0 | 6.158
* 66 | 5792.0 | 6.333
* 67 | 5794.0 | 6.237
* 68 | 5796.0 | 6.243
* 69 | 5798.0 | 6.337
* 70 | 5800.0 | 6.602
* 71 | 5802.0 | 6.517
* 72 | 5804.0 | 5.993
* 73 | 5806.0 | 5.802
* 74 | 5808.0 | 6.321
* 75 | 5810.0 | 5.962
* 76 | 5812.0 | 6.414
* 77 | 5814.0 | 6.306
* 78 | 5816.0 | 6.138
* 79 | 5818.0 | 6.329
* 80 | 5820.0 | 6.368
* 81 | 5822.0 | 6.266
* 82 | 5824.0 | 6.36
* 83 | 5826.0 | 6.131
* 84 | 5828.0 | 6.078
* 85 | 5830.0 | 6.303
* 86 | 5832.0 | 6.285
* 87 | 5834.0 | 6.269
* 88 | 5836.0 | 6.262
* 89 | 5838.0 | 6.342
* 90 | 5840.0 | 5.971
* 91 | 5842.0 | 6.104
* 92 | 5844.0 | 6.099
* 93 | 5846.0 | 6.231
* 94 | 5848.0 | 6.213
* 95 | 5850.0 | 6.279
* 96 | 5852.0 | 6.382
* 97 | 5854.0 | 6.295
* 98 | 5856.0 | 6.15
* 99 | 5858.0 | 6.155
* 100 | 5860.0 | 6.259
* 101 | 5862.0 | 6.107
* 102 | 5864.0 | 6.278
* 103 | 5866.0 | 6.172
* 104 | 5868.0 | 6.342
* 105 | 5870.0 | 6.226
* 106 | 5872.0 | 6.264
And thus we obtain 0.808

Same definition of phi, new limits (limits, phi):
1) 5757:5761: 0.797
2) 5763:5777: 0.799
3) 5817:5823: 0.801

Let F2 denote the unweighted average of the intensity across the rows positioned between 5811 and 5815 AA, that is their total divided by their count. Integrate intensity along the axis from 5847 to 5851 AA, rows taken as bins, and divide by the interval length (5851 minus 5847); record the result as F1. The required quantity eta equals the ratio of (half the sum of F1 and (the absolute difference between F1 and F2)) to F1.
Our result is 0.509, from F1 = 6.25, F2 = 6.36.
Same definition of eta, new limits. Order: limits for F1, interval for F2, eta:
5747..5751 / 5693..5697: 0.514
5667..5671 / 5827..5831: 0.503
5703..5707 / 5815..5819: 0.511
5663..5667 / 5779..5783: 0.505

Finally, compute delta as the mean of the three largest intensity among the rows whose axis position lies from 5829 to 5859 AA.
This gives 6.34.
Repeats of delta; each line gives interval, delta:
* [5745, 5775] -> 6.50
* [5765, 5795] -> 6.52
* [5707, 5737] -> 6.58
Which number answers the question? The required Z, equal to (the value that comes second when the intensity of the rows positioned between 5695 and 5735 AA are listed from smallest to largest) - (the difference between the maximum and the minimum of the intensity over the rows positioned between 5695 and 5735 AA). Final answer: 5.71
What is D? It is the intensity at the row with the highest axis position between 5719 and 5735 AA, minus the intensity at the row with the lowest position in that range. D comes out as -0.5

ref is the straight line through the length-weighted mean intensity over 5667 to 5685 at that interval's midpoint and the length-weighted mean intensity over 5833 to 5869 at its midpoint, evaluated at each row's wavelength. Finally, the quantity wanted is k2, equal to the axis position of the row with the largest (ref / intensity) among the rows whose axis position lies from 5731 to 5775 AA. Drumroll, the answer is 5740.0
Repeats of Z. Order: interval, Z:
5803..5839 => 5.35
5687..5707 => 5.78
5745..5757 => 5.78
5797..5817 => 5.16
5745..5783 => 5.42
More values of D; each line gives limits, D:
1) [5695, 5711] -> 0.3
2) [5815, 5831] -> 0.2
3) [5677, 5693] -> 0.0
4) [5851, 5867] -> -0.2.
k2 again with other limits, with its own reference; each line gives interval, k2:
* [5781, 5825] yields 5806.0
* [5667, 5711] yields 5670.0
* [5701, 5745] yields 5740.0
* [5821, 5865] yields 5840.0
